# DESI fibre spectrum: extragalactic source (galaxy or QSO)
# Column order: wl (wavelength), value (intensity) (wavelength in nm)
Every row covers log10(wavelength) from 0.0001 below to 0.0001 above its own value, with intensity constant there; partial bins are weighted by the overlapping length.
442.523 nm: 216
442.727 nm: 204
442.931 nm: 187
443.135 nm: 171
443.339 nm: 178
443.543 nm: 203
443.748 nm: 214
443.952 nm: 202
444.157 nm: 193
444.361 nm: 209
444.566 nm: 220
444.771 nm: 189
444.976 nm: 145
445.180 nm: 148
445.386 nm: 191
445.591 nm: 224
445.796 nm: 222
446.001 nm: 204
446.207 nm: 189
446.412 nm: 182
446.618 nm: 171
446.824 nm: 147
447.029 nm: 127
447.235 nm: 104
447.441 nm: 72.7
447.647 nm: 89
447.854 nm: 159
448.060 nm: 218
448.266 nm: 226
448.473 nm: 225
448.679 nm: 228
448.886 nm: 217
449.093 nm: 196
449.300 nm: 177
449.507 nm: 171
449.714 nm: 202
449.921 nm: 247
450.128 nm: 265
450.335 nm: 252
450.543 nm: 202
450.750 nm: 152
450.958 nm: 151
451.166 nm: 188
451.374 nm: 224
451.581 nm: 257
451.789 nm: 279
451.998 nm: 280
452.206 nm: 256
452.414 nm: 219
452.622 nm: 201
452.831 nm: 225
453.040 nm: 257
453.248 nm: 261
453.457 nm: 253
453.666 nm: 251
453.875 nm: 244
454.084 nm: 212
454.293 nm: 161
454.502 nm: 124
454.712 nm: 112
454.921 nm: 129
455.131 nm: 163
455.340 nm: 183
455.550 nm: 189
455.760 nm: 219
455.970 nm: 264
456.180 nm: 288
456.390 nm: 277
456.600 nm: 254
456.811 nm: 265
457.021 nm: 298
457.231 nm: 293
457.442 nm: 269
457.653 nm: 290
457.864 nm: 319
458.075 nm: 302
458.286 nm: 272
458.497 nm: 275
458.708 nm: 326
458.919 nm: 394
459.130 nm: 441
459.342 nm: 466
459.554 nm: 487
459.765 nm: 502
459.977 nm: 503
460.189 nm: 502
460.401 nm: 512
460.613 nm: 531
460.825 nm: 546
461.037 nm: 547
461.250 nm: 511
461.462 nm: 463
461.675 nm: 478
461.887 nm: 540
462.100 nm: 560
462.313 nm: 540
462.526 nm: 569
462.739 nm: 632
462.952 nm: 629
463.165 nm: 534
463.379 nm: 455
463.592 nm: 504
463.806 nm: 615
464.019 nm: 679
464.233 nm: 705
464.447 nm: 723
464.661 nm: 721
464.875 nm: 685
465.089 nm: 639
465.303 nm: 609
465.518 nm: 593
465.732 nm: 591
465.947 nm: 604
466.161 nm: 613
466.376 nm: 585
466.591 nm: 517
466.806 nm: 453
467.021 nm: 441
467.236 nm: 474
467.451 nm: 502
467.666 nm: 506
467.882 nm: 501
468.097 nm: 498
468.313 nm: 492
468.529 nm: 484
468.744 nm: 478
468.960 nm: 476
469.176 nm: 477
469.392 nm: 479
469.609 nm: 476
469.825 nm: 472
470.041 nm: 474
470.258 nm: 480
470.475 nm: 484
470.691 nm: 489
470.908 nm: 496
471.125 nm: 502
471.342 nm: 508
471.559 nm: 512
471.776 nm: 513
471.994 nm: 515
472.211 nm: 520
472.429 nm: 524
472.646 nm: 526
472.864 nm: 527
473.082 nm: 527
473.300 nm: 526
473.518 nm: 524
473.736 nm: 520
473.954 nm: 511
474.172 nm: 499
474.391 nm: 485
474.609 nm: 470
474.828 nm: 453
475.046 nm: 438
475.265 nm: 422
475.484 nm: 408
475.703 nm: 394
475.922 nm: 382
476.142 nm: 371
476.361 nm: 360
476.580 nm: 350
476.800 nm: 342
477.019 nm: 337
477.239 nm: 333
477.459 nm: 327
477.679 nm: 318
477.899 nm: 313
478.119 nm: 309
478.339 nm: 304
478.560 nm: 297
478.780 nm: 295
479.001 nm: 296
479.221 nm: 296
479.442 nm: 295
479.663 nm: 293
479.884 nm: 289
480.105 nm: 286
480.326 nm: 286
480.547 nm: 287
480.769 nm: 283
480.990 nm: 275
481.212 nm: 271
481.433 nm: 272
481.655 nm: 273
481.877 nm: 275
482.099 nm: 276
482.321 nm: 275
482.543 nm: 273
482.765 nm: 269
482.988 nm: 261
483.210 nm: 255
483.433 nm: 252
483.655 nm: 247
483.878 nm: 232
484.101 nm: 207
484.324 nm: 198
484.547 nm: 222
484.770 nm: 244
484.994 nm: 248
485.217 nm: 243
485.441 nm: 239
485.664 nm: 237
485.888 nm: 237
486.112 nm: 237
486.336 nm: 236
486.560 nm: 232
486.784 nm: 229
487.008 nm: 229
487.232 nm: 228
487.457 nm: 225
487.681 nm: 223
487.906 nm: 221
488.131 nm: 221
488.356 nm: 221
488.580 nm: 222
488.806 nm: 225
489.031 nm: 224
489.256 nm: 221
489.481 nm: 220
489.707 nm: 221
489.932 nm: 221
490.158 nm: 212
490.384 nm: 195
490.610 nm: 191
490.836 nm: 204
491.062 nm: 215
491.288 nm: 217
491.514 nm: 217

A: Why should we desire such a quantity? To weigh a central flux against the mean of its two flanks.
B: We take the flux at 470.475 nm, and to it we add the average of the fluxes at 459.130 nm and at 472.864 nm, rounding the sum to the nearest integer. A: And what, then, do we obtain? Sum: 968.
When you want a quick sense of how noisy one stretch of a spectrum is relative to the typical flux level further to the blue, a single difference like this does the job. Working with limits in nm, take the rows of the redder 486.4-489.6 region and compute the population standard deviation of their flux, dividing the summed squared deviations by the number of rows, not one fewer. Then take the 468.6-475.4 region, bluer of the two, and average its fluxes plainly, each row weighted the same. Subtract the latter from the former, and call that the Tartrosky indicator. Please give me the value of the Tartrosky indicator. -490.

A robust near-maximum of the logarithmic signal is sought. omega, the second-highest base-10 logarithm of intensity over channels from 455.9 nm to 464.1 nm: 2.80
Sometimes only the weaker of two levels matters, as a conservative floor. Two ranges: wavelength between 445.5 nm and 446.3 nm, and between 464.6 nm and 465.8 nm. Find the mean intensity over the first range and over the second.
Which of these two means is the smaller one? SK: 210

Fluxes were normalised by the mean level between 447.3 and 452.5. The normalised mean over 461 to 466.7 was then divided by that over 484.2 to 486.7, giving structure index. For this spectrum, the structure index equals 2.51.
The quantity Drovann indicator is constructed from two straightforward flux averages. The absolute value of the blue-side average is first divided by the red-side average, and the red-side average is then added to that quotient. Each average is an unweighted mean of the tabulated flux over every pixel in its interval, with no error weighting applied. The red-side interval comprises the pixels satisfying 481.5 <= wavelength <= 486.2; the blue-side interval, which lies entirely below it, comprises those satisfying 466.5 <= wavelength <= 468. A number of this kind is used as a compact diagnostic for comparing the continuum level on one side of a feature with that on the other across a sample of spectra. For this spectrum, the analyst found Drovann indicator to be 250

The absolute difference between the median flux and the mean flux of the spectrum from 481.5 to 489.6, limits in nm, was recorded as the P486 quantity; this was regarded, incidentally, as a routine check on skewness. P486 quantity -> 4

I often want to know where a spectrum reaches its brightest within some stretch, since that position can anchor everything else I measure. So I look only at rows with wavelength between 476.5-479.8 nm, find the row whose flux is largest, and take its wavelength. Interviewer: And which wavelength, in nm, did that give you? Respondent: 476.580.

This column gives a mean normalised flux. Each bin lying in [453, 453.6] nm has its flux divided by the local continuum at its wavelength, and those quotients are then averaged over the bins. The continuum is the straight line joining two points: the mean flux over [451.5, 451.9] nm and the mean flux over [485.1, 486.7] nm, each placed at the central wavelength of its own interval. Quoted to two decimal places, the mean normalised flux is 0.96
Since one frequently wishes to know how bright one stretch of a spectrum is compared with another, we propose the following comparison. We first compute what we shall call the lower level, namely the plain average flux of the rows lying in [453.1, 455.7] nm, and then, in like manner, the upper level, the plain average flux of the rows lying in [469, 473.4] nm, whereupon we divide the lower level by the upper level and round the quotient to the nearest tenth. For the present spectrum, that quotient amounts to 0.4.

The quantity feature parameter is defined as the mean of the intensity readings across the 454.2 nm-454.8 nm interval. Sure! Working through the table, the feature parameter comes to 132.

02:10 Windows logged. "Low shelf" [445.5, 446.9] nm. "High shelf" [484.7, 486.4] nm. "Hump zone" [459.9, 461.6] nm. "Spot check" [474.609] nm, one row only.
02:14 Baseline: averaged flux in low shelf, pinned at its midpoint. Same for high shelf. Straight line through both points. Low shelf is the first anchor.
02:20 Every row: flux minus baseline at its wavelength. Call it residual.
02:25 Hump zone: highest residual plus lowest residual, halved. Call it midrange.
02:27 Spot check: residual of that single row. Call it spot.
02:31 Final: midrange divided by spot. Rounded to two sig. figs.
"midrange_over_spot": 1.2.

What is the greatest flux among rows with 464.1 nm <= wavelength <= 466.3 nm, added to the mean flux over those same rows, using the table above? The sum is 1371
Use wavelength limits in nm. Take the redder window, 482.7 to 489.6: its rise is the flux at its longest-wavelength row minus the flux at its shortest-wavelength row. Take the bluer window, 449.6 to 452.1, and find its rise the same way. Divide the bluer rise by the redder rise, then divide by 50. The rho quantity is -0.032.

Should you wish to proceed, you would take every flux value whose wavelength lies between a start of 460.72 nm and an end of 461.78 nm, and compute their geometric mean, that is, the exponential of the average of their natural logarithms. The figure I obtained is 508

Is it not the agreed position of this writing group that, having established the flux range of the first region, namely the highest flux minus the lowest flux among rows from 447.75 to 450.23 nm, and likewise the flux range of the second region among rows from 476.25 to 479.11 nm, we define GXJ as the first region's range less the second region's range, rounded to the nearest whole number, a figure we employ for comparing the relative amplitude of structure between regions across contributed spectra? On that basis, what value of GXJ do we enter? 41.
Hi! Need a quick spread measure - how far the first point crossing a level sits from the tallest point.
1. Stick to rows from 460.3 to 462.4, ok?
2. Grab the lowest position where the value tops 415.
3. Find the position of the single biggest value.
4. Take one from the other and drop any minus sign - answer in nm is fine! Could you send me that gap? 1.70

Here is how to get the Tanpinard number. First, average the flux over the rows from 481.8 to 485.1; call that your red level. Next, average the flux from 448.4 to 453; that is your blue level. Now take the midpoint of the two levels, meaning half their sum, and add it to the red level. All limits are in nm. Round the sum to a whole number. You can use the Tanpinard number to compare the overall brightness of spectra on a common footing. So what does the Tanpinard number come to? 483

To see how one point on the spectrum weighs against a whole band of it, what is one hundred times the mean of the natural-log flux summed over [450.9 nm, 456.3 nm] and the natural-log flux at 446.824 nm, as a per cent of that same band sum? 51.8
